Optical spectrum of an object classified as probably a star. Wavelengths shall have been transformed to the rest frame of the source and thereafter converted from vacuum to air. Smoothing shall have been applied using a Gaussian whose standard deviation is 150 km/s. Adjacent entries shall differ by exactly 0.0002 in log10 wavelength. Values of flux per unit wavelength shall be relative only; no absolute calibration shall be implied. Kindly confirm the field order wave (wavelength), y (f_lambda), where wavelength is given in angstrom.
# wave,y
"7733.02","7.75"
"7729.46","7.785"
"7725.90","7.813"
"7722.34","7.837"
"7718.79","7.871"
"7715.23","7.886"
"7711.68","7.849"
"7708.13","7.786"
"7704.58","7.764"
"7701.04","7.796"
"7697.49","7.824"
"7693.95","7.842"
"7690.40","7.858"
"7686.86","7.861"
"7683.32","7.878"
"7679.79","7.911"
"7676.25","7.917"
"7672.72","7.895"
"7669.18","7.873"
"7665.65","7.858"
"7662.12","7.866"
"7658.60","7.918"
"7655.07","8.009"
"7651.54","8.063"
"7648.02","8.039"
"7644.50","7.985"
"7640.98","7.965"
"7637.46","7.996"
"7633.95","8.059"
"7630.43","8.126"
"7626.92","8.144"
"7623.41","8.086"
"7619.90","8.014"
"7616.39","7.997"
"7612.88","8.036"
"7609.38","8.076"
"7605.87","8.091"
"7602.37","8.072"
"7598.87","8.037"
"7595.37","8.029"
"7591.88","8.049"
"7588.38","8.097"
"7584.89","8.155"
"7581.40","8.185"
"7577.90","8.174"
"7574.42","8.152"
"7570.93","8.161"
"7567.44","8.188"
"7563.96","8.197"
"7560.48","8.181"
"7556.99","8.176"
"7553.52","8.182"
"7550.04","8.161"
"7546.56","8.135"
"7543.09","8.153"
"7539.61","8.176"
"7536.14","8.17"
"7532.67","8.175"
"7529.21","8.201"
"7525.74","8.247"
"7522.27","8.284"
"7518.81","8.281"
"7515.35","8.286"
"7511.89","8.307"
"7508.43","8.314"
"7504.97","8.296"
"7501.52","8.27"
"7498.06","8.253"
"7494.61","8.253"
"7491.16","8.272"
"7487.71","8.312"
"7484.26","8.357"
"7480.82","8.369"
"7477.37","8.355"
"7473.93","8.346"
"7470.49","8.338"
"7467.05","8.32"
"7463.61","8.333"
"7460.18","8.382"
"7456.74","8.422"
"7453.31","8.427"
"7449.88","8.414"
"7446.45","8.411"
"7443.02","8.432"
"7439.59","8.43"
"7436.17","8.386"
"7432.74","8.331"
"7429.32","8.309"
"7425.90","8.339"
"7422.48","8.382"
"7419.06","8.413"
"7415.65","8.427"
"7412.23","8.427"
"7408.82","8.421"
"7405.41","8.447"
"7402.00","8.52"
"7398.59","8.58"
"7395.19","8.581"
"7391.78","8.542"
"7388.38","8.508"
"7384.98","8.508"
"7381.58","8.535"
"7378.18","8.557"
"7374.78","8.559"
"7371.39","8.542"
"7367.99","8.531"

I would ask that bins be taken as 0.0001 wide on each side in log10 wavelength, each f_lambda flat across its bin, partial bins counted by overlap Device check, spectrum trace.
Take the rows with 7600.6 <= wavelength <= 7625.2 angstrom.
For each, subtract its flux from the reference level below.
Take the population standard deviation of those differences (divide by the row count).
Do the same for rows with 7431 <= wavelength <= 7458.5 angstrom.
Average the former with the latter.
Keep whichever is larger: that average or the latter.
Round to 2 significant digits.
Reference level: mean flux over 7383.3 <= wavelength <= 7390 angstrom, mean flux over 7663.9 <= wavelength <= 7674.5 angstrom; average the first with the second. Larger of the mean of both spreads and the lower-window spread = 0.033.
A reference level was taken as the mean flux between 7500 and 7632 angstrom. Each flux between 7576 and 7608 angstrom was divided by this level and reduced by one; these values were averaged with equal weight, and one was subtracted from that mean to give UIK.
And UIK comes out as -1.01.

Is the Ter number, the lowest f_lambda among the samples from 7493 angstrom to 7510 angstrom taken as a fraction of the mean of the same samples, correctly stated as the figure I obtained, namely 0.997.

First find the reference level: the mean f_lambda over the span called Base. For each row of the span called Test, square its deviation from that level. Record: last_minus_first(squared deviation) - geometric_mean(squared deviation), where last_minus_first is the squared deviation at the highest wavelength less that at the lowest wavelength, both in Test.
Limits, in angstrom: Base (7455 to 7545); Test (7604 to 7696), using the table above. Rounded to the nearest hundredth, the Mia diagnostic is 0.07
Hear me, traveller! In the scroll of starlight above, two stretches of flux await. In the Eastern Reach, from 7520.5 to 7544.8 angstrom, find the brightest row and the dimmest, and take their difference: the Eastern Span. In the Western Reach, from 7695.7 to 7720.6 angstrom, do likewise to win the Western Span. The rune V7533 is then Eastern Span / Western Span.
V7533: 1.1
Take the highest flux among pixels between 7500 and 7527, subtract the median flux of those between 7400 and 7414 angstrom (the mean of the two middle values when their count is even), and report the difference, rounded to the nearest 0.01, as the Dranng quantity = -0.12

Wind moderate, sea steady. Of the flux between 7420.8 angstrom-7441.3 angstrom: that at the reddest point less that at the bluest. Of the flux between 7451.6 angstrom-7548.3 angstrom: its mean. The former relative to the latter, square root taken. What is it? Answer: 0.076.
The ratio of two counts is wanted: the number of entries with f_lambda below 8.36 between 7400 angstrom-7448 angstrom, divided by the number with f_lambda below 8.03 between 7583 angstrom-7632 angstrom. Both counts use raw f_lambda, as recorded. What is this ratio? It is 1.0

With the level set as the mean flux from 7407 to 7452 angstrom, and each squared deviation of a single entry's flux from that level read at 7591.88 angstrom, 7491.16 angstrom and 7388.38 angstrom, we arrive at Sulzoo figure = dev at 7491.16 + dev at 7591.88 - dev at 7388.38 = 0.12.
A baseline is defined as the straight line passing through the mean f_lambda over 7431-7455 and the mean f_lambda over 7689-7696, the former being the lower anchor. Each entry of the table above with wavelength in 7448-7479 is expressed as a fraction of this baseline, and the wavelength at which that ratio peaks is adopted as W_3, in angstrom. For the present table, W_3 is 7456.74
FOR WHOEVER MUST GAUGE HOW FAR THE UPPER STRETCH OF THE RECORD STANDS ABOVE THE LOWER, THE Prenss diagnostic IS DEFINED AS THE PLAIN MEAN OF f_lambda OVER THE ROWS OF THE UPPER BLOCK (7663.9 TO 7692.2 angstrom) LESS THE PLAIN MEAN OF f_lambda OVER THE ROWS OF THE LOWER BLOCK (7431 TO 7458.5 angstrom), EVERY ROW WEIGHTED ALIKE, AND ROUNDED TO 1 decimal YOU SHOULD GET -0.5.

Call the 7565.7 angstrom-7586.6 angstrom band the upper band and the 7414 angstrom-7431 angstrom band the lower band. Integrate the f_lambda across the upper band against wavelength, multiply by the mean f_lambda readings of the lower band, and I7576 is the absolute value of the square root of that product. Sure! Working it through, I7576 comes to 38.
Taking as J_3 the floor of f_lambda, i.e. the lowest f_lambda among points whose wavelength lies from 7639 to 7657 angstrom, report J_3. 7.965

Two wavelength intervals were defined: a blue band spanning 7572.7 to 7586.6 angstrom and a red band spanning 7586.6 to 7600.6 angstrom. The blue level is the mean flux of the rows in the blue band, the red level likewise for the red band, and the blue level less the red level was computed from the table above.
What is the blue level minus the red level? 0.11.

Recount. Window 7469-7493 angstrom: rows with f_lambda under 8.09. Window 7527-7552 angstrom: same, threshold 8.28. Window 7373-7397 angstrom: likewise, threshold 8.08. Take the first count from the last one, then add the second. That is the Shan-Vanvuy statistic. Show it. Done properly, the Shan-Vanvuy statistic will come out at 7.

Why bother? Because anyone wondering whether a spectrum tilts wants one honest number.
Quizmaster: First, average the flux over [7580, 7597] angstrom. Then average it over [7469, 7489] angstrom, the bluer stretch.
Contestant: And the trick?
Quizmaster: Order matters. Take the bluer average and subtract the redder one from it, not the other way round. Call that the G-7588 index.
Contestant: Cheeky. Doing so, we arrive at 0.24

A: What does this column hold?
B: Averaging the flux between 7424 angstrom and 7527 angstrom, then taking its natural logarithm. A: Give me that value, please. 2.12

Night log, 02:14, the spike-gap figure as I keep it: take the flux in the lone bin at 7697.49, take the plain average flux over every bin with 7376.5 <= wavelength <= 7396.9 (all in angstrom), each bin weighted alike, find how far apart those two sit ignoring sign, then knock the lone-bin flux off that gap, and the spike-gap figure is -7.11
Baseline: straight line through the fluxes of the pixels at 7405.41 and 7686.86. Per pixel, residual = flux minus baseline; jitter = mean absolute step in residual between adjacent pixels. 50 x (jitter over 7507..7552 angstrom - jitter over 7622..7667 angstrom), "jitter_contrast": -1.3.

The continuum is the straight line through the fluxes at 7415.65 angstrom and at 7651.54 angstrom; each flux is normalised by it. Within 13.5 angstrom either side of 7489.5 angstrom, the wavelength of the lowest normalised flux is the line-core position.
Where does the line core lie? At 7494.61 angstrom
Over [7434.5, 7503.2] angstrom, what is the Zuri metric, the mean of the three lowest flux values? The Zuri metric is 8.26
